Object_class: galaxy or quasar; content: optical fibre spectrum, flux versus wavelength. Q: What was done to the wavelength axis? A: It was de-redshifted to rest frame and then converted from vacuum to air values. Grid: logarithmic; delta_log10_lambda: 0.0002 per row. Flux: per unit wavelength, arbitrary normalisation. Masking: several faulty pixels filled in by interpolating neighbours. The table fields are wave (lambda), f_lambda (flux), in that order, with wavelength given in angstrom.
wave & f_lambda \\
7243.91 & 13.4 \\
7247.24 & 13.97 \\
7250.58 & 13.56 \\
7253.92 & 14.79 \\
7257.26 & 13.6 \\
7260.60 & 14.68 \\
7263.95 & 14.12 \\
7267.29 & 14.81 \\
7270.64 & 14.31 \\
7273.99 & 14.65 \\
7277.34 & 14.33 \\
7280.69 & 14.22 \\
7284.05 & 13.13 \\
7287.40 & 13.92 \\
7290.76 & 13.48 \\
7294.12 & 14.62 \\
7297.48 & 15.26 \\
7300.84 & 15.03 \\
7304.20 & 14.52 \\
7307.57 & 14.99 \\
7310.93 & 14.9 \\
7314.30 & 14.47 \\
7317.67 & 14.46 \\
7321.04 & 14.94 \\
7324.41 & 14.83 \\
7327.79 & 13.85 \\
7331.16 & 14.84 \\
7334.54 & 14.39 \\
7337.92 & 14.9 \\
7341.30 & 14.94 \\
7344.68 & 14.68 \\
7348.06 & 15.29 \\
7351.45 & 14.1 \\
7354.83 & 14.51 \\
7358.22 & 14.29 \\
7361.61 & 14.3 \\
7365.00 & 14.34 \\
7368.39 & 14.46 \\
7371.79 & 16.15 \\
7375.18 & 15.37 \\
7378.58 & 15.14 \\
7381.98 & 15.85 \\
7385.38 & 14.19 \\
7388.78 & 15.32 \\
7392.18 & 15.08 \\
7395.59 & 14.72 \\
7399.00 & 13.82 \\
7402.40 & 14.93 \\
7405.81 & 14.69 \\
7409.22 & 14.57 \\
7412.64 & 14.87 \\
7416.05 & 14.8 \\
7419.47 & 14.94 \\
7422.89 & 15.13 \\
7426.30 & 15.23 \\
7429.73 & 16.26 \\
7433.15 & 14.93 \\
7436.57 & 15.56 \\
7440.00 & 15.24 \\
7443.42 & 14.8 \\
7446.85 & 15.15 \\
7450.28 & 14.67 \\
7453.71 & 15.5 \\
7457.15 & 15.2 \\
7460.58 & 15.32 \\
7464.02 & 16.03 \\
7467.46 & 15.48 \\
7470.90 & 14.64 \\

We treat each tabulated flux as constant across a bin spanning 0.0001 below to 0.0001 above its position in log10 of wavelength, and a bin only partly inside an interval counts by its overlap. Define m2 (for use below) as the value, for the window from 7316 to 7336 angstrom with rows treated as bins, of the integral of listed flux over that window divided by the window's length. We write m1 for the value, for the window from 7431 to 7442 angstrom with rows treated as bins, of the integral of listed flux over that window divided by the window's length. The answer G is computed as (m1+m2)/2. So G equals 14.92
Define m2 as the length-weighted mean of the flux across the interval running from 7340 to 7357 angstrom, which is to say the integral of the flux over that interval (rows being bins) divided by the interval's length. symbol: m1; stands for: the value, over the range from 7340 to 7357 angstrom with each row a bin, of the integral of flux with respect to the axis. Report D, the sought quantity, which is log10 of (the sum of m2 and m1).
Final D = 2.42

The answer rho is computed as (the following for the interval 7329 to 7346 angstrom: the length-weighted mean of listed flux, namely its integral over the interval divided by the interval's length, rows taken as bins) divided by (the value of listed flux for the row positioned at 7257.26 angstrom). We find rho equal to 1.08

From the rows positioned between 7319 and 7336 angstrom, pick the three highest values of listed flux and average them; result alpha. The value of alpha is 14.9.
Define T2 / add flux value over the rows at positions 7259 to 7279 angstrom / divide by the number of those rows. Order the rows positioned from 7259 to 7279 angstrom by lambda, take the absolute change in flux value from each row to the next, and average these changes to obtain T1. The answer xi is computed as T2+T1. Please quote 15.0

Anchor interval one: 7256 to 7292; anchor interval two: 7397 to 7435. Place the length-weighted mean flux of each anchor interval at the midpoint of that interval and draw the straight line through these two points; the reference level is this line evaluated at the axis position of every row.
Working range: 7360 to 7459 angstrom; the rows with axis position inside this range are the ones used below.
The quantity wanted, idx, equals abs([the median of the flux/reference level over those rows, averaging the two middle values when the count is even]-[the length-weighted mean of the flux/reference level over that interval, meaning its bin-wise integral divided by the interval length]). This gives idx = 0.0053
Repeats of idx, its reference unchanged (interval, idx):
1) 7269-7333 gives 0.0030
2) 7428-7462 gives 0.0051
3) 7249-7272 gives 0.0013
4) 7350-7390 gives 0.0206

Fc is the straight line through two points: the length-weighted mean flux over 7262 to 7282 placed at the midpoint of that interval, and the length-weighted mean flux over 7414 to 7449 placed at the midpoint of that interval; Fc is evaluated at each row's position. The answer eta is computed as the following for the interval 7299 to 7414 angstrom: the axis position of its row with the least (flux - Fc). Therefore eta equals 7399.00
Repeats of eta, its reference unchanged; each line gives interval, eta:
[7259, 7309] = 7284.05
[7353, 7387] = 7385.38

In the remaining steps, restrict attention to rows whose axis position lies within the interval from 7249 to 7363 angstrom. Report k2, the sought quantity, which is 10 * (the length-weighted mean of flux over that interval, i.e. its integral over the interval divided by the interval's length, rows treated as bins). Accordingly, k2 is 145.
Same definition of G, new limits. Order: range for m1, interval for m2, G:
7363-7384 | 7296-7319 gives 15.00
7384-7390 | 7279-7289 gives 14.25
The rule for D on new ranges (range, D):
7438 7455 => 2.43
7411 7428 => 2.43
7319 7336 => 2.42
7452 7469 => 2.45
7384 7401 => 2.42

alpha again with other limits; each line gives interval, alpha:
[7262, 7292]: 14.6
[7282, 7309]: 15.1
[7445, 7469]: 15.7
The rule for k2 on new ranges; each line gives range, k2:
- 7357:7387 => 149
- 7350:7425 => 148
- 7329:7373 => 147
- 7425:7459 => 153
